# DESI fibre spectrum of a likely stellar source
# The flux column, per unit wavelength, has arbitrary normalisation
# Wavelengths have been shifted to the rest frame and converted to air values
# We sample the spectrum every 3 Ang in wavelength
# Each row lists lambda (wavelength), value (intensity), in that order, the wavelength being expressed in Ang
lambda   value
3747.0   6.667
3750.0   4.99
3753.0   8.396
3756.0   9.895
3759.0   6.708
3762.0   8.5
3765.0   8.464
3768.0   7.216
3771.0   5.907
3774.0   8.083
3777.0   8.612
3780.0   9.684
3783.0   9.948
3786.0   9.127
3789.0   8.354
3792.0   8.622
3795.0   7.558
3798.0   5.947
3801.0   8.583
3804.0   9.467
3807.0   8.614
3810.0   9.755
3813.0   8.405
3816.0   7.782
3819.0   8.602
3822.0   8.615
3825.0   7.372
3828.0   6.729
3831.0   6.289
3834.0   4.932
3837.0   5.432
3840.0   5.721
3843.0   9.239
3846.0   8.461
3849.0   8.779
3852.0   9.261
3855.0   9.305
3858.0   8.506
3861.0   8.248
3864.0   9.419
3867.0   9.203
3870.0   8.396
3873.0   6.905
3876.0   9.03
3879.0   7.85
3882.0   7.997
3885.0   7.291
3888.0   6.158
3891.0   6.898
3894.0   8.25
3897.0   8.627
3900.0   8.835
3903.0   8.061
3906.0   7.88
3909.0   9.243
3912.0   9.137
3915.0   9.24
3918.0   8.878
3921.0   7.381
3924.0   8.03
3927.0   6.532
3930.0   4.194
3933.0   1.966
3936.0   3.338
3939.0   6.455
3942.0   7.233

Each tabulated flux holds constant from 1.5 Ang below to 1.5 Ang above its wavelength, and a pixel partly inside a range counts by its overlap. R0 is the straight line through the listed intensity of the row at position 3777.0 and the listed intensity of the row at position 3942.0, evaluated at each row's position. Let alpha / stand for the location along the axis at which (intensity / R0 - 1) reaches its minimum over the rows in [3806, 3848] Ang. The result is 3834.0 Ang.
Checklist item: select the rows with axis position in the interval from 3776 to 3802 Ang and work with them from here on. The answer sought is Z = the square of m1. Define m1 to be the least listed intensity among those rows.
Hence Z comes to 35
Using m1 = 5.947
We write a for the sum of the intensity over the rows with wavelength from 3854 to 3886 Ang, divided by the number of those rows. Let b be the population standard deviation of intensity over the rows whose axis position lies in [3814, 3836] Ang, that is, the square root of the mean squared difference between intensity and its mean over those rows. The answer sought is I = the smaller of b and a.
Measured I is 1.2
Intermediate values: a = 8.38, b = 1.23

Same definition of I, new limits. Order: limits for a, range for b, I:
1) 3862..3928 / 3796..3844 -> 1.5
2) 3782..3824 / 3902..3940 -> 2.3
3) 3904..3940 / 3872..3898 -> 0.9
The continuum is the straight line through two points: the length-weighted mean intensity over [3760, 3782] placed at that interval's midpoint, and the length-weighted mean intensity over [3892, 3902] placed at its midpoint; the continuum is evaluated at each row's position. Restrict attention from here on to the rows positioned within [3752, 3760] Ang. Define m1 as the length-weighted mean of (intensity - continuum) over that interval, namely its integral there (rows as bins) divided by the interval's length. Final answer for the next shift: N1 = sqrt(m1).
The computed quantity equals 0.6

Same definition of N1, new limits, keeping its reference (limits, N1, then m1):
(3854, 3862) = 0.6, 0.3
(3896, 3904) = 0.2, 0.1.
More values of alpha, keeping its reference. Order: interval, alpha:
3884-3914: 3888.0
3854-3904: 3888.0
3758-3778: 3771.0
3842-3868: 3861.0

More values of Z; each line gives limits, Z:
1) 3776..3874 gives 24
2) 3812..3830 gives 45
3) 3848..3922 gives 38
